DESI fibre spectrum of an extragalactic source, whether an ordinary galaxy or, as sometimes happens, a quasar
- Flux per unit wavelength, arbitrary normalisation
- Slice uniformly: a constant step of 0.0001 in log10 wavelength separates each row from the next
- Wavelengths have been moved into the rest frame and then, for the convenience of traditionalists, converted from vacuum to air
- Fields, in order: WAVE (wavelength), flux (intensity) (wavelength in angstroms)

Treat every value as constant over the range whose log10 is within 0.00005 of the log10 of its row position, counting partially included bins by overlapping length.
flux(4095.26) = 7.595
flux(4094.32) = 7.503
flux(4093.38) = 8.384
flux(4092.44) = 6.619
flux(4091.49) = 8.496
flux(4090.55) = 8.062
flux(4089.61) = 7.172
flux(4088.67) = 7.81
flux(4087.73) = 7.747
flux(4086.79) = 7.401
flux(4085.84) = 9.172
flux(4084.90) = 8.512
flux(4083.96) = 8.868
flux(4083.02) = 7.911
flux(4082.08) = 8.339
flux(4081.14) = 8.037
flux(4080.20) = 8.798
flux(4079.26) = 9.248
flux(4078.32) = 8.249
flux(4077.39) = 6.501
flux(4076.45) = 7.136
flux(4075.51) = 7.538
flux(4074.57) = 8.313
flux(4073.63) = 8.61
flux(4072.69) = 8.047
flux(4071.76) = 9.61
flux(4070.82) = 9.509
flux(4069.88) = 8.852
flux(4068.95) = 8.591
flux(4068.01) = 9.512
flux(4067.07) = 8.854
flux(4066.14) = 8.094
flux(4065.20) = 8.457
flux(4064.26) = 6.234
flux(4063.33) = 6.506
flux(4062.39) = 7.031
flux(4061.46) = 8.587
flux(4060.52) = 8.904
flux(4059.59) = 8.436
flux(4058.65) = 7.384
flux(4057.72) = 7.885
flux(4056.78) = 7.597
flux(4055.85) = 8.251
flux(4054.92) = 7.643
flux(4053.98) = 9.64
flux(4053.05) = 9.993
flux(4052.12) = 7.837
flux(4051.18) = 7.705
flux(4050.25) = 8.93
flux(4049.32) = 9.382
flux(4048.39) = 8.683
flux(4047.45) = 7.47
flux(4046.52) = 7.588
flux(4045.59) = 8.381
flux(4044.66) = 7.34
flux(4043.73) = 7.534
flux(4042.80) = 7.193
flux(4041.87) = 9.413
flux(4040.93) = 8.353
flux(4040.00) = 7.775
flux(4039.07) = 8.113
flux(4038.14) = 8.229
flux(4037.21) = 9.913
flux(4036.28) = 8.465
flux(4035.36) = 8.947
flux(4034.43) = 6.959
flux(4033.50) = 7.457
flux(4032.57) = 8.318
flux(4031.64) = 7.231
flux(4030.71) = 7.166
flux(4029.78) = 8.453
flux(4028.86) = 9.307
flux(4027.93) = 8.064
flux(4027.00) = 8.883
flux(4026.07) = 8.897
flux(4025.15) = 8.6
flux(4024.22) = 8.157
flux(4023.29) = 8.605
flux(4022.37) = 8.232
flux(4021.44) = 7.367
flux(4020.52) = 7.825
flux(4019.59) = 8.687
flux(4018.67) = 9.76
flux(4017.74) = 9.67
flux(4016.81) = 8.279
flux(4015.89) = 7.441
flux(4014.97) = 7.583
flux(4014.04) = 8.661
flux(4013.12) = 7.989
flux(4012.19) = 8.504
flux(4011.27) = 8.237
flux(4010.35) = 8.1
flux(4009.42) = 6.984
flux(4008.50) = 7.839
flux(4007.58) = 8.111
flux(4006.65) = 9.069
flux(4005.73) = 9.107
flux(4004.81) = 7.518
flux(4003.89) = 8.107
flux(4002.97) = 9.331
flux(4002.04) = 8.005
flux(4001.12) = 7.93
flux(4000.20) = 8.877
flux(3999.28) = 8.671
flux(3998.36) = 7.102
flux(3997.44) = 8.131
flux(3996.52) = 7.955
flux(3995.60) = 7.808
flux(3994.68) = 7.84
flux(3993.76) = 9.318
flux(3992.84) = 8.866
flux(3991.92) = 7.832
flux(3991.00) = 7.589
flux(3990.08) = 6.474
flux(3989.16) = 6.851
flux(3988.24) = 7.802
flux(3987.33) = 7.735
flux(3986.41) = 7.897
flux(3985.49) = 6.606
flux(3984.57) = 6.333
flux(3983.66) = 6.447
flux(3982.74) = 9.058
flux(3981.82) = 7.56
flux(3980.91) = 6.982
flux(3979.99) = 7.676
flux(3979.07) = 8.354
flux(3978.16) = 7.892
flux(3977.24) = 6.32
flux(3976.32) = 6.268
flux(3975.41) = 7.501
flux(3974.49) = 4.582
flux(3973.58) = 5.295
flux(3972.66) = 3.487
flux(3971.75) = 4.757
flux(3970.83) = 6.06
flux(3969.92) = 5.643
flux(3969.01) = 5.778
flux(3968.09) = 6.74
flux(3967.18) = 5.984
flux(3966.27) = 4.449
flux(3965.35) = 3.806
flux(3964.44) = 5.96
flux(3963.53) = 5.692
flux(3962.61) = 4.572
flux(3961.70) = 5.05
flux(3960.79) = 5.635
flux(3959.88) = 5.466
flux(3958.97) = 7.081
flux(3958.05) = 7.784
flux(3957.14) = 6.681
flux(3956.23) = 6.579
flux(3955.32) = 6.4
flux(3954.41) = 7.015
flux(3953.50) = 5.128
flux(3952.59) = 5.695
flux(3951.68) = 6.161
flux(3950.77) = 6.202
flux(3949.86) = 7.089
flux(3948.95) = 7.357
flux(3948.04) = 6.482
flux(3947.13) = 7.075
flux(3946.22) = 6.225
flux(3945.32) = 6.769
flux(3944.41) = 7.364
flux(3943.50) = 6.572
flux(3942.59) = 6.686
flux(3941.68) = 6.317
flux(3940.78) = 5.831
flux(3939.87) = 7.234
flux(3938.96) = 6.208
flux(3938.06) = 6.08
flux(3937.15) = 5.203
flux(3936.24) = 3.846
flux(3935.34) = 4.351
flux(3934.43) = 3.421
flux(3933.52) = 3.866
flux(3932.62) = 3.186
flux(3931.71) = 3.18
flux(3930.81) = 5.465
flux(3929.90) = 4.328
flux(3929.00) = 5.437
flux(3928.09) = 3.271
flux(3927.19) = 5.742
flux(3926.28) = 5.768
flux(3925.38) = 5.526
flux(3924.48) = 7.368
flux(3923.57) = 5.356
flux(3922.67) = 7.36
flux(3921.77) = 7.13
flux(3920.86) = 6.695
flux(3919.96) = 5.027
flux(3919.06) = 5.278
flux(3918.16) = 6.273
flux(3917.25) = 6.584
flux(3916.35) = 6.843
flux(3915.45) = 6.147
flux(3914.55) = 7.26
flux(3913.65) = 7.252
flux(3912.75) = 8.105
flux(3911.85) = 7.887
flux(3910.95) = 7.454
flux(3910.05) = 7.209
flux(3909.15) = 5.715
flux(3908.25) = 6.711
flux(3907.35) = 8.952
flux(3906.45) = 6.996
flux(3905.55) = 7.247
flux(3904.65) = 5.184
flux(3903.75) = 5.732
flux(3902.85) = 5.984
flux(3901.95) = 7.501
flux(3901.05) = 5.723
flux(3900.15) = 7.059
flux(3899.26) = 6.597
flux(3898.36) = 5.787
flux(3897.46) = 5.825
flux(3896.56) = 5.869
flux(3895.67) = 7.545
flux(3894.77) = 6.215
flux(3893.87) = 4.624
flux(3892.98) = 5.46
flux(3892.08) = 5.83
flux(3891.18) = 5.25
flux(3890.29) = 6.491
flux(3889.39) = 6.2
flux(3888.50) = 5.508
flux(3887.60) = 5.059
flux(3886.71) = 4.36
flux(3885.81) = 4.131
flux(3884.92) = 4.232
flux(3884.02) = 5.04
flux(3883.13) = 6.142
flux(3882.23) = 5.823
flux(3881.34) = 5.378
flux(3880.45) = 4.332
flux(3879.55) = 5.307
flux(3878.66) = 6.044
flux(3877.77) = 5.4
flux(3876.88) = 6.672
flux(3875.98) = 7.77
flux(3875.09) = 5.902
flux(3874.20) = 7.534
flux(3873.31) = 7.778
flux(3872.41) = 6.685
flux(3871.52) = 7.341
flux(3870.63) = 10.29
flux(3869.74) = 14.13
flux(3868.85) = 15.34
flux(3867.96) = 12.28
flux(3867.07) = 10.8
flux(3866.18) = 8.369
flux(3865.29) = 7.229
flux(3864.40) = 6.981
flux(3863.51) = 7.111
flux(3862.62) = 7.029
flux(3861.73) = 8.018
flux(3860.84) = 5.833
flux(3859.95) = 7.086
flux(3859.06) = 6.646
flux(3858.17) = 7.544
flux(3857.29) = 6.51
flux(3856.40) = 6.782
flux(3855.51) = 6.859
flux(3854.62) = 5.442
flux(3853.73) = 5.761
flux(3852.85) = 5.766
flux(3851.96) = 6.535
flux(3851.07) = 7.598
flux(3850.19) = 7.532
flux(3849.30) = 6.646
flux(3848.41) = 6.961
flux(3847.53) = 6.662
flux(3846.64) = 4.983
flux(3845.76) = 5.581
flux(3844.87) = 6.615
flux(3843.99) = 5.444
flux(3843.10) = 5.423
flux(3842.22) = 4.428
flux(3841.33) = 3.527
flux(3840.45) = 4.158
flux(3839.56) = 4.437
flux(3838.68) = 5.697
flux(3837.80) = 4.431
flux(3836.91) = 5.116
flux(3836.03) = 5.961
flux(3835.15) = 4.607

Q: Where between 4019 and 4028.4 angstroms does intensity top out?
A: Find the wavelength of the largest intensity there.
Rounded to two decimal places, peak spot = 4026.07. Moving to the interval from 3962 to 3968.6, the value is 3968.09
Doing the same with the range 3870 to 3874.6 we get 3870.63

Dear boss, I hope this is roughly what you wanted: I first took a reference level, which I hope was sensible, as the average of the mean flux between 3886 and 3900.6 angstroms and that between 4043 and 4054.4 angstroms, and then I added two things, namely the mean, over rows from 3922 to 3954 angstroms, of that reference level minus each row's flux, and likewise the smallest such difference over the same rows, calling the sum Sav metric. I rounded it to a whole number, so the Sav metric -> 1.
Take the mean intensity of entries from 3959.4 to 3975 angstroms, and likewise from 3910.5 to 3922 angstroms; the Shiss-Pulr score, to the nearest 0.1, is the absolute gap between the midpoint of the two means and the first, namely 0.8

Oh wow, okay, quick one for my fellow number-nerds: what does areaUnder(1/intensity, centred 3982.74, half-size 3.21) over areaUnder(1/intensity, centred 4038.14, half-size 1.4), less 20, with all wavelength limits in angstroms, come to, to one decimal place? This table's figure -17.2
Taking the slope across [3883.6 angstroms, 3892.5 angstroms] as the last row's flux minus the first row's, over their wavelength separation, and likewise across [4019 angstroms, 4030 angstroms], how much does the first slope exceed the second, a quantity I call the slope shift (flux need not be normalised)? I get 0.1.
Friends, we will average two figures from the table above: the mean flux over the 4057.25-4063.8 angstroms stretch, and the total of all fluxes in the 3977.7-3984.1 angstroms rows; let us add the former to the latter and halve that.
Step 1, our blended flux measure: 30.9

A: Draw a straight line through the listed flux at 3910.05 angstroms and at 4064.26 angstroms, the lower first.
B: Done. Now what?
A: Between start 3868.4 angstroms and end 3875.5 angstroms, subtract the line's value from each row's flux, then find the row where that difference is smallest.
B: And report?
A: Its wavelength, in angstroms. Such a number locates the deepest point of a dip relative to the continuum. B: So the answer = 3875.09 angstroms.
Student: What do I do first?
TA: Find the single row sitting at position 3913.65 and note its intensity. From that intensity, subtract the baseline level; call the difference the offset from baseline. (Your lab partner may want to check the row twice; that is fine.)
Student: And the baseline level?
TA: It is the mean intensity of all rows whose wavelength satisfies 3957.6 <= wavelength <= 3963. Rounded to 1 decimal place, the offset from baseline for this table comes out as 1.3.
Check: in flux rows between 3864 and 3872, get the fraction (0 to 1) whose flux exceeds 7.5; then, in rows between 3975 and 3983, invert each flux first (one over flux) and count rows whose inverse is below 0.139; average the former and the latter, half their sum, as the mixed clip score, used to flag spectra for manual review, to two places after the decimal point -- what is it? 3.33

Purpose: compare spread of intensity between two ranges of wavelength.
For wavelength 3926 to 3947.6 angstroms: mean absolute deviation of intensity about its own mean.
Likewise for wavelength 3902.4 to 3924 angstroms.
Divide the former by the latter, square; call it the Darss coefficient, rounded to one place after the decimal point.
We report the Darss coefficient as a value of 2.1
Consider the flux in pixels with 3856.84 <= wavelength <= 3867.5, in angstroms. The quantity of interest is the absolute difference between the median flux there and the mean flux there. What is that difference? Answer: 0.33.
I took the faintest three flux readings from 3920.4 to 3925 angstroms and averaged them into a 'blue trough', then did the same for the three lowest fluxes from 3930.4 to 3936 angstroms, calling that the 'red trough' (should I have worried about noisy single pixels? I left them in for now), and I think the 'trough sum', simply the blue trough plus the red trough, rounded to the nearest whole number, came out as 10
